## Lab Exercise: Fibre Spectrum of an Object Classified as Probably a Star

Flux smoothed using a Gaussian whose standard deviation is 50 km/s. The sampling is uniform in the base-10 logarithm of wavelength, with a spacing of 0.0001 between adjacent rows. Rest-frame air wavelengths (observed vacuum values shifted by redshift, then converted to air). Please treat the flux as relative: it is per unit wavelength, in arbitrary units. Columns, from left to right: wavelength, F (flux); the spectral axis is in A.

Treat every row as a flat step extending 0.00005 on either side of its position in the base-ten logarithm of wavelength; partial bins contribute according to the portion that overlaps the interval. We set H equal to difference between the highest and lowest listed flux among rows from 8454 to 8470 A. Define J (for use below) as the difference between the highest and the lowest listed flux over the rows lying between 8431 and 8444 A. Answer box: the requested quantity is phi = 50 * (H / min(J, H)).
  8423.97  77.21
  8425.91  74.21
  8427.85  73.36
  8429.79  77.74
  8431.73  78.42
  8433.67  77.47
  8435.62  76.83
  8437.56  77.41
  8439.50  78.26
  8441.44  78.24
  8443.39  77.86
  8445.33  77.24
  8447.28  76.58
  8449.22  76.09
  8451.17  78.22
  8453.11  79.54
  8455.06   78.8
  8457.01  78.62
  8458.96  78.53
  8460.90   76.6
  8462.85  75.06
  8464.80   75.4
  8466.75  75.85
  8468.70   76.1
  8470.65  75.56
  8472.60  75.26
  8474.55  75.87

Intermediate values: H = 4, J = 1.59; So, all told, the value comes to 118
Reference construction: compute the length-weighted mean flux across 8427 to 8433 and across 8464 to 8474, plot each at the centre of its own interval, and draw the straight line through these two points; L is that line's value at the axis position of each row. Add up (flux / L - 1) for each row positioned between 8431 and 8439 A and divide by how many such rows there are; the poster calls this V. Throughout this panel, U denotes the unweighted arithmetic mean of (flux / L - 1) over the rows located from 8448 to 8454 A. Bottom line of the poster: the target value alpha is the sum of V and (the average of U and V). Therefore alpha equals 0.031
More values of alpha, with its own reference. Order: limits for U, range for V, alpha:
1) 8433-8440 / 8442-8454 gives 0.034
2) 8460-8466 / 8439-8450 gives 0.020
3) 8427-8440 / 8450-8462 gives 0.050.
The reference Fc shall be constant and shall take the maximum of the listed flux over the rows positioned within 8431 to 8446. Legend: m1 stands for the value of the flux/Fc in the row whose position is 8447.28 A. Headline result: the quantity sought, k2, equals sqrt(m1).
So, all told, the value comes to 0.99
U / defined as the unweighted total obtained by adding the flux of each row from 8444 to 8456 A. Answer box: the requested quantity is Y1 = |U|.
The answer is 466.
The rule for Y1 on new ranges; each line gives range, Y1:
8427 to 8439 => 461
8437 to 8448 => 466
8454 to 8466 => 463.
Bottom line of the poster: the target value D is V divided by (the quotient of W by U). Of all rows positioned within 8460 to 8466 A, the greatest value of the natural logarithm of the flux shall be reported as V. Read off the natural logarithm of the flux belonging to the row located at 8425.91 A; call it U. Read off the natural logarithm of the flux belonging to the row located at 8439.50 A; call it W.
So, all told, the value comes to 4.286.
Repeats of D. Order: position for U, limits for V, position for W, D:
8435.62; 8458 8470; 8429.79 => 4.352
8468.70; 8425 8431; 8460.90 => 4.347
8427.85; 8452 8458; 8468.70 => 4.339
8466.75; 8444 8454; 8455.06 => 4.338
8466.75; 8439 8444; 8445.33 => 4.342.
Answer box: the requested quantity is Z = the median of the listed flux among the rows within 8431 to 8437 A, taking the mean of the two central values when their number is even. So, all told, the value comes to 77.5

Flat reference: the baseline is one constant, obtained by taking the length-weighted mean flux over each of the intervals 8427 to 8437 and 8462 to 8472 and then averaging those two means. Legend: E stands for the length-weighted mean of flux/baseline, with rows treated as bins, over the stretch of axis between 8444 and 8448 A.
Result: 1.01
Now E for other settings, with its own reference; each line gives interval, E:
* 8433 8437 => 1.01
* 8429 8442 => 1.02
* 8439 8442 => 1.03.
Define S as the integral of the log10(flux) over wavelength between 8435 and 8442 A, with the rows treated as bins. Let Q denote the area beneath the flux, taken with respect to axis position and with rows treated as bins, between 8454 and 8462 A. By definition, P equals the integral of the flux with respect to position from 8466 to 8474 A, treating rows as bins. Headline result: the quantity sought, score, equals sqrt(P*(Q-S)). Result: 609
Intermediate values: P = 605.7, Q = 625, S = 13.2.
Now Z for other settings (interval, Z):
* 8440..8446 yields 77.9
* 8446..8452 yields 76.6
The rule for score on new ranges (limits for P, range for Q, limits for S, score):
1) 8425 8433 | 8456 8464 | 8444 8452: 605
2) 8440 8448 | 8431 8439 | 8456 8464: 613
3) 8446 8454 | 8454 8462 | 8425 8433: 615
